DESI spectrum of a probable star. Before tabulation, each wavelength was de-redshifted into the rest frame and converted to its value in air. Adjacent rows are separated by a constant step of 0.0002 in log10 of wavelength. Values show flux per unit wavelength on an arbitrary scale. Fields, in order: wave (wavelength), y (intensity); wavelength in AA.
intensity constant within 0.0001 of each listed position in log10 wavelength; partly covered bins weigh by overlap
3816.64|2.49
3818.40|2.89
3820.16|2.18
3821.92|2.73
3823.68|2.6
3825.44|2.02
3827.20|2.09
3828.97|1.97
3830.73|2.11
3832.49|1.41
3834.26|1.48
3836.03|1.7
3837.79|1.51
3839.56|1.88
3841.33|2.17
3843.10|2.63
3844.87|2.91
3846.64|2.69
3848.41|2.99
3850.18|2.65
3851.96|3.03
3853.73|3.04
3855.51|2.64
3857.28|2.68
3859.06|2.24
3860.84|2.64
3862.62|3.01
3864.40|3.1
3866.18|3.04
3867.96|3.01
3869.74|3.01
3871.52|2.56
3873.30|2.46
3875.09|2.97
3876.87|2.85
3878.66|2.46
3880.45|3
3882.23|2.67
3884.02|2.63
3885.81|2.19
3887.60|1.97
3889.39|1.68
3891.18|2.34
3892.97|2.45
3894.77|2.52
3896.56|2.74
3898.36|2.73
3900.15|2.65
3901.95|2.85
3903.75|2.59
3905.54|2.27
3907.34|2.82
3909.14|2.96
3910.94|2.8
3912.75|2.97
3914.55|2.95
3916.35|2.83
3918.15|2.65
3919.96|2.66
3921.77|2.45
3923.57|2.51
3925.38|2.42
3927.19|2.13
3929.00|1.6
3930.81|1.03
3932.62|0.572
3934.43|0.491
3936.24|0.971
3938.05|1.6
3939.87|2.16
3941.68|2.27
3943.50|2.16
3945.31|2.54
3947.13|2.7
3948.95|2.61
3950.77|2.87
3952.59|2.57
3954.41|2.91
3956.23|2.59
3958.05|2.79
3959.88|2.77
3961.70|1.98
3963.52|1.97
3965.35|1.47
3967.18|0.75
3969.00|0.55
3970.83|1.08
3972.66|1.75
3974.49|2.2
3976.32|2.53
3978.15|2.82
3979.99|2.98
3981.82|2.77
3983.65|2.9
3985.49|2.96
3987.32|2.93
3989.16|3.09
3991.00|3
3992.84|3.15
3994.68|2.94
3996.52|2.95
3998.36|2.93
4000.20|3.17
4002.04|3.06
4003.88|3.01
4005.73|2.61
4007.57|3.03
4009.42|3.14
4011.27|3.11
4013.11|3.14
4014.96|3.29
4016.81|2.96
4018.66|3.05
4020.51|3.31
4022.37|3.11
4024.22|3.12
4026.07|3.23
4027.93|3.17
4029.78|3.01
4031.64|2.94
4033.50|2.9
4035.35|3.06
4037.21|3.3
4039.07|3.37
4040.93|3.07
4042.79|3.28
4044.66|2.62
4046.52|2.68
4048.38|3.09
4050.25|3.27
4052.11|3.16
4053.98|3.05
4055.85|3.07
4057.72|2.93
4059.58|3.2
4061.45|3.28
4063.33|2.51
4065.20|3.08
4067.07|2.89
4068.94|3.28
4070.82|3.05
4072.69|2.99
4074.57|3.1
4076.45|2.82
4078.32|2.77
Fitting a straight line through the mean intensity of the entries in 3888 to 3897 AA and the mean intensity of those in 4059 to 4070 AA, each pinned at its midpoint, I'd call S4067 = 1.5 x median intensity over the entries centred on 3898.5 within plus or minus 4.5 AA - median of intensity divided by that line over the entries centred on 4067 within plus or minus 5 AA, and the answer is 3.10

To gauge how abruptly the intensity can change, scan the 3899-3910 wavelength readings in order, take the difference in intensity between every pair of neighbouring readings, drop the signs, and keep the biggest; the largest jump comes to 0.55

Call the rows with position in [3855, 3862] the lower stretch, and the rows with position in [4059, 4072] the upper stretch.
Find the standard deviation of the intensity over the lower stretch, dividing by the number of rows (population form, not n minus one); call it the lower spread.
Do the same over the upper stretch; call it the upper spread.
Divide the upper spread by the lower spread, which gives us 1.4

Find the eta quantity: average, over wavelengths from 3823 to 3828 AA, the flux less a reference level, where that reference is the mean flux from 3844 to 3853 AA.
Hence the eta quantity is -0.6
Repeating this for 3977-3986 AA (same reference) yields 0.0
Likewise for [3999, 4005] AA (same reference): 0.2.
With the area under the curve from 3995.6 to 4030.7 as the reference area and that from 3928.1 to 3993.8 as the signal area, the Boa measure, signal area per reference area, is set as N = 1.3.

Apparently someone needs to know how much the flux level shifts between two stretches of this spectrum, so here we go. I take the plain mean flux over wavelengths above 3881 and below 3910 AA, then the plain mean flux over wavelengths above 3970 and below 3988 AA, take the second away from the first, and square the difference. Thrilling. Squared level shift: 0.00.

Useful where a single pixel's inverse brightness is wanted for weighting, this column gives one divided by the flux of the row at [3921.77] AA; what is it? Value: 0.41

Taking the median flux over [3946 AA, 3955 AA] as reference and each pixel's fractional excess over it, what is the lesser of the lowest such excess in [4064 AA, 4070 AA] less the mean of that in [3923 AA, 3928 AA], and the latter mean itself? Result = -0.13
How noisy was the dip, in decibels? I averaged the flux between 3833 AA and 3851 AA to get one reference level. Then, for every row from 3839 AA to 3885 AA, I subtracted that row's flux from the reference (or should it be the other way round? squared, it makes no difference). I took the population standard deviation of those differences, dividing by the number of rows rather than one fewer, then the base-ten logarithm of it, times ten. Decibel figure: -5.2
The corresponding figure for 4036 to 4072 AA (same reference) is -6.3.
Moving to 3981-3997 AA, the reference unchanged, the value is -9.9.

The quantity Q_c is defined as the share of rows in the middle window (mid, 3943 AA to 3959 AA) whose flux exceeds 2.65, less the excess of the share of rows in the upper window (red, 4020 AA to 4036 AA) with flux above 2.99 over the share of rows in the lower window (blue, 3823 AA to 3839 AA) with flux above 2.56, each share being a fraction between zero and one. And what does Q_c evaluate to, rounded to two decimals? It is -0.22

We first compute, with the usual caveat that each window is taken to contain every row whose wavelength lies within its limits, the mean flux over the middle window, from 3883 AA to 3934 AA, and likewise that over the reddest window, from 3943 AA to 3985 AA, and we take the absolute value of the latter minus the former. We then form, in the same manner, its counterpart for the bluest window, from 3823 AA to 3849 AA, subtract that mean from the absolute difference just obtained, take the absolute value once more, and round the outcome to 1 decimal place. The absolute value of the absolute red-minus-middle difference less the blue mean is 2.0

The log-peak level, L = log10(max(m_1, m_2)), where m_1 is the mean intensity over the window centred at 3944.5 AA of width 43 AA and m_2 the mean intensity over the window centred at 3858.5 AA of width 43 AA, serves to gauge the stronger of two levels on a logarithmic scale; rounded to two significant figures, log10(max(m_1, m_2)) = 0.43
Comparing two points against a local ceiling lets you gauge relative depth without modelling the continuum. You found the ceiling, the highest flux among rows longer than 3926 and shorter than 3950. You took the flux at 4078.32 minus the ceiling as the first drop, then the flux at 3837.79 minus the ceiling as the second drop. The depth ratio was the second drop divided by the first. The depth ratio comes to -17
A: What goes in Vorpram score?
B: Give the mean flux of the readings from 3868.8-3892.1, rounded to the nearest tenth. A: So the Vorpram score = 2.5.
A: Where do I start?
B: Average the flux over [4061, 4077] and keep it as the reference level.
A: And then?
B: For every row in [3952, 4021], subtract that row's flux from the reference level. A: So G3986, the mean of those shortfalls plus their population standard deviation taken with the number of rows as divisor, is 1.0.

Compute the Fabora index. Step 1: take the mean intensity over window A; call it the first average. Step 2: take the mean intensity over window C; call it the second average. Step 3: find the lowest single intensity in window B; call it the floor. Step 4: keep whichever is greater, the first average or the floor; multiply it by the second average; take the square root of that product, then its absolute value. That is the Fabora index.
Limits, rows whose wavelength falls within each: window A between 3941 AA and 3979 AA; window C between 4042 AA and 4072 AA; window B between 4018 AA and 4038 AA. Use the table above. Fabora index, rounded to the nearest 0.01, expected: 2.96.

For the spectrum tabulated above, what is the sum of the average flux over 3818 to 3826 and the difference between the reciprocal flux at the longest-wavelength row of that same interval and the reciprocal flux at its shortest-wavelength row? 2.63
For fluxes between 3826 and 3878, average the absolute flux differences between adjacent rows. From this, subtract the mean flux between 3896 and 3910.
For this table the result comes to -2.45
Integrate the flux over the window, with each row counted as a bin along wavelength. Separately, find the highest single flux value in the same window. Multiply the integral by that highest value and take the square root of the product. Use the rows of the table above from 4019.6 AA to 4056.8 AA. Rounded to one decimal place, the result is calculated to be 19.7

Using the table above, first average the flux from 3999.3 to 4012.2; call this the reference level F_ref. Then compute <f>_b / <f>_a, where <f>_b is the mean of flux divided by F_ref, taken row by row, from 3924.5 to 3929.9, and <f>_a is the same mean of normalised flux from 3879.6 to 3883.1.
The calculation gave 0.72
